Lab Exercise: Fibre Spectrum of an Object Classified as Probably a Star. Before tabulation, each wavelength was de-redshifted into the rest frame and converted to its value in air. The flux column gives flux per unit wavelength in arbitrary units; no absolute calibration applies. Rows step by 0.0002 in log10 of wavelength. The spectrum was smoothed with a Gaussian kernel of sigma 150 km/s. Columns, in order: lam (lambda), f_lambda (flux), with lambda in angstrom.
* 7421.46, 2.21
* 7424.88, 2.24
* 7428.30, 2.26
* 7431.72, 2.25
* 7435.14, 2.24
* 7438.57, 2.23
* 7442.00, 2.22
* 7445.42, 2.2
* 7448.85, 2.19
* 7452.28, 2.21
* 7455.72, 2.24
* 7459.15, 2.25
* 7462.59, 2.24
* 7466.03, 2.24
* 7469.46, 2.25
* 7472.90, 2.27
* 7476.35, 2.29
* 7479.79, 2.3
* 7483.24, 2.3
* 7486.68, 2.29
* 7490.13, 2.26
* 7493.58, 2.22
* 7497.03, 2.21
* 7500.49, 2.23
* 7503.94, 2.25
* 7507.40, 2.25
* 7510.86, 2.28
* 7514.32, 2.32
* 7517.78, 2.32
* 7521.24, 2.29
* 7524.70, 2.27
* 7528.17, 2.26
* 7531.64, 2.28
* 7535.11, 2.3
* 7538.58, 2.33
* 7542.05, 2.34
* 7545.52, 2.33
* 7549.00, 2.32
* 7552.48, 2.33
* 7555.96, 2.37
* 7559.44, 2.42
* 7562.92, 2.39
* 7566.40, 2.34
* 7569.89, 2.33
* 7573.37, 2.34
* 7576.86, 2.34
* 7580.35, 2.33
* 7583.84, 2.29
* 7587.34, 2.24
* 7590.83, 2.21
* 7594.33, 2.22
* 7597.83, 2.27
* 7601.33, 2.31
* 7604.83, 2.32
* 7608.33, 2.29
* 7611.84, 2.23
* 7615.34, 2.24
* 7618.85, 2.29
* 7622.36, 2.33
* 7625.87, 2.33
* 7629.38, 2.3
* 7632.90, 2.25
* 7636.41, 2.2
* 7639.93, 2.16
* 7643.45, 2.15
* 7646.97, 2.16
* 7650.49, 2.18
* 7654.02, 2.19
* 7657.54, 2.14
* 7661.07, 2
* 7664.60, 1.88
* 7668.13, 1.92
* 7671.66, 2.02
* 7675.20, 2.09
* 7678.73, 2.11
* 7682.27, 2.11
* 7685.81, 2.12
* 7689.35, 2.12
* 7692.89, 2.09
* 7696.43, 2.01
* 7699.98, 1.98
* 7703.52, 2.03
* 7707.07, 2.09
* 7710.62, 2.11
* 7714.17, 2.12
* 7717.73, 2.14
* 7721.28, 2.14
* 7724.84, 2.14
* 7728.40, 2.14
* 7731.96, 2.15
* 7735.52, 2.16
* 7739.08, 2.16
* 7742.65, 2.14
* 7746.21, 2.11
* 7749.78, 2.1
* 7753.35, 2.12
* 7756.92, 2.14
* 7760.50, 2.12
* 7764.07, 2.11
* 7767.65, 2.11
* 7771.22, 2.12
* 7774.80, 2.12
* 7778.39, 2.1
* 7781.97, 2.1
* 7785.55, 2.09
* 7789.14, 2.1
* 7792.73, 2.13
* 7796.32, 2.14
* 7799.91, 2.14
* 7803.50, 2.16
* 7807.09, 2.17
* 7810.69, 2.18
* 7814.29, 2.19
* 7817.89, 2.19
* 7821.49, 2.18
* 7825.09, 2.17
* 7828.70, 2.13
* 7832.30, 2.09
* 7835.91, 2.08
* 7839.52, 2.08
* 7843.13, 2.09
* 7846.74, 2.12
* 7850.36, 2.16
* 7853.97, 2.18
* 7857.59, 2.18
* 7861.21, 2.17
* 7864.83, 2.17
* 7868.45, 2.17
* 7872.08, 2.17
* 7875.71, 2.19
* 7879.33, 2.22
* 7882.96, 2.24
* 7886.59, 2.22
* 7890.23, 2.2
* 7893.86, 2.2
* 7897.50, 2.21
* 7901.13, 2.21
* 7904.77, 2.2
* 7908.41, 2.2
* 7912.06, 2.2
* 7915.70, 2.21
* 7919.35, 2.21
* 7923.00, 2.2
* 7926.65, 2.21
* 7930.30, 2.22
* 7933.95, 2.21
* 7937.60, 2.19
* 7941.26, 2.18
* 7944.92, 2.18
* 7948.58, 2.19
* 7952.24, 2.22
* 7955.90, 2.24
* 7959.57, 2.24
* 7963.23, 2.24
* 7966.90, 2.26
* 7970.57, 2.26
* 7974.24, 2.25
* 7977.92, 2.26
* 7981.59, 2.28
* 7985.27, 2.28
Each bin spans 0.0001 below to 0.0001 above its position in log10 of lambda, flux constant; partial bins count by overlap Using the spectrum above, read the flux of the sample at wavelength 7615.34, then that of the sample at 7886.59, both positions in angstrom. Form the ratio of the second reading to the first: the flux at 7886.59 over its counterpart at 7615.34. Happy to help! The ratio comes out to 0.991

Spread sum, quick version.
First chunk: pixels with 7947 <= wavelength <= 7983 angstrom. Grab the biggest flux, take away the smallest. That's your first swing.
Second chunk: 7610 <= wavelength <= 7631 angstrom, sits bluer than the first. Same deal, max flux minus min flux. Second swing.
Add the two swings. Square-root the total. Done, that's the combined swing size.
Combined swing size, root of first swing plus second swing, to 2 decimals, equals 0.44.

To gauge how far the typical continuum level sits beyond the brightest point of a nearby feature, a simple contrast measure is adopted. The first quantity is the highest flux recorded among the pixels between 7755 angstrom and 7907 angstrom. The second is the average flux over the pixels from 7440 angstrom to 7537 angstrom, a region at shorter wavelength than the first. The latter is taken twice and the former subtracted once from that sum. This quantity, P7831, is 2.28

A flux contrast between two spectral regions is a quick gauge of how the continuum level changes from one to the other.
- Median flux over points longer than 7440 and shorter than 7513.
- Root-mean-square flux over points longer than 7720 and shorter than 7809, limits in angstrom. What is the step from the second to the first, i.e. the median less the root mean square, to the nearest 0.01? 0.12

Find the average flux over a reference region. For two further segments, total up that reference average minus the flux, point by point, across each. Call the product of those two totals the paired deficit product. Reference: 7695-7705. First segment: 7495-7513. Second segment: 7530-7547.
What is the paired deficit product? 1.8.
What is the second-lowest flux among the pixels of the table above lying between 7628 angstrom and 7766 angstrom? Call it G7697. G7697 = 1.92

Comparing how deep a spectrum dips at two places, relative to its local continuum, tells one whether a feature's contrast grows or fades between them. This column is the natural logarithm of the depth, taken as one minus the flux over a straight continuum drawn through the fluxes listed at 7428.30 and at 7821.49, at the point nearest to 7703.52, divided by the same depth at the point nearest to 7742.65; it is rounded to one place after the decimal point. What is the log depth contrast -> 1.1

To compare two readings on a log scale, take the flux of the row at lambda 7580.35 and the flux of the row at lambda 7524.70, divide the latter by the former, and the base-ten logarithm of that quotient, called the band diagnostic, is -0.01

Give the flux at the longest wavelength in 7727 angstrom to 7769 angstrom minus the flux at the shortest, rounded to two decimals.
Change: -0.03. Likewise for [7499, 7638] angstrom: -0.03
